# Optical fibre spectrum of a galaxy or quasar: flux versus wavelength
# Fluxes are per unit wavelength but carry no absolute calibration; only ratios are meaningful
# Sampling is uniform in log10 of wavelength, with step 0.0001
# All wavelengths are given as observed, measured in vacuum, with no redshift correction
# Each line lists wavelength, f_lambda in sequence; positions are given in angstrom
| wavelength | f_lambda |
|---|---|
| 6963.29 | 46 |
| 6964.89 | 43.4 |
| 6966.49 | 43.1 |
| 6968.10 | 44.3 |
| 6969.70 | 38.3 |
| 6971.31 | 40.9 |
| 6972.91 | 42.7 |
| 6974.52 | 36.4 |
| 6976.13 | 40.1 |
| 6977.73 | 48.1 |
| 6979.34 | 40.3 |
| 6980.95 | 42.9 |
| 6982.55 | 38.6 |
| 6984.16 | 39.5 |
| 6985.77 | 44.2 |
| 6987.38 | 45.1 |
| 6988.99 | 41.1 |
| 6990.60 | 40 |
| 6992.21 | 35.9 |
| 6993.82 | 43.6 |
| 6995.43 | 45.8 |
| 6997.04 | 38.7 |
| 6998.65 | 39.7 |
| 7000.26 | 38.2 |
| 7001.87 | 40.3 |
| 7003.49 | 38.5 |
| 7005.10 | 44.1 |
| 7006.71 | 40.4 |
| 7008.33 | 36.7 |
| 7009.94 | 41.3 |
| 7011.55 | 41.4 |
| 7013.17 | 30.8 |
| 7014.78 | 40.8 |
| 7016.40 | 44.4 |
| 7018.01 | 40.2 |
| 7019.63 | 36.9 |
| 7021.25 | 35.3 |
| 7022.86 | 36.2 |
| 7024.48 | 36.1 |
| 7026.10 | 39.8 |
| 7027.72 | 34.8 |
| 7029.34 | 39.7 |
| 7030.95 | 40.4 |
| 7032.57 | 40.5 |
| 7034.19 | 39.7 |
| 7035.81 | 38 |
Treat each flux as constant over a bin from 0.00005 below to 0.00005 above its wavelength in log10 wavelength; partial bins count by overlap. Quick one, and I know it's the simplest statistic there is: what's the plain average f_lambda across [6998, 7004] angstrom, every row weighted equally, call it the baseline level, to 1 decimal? 39.2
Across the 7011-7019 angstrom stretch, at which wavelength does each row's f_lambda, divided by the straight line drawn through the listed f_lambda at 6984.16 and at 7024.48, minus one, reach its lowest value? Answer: 7013.17 angstrom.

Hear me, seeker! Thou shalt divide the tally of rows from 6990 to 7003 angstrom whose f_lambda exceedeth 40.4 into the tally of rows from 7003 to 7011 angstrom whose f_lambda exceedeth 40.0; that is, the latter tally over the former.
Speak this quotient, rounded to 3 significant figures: 1.50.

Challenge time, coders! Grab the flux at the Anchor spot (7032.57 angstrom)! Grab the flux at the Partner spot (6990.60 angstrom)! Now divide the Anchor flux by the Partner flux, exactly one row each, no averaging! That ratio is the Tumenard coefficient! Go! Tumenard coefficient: 1.01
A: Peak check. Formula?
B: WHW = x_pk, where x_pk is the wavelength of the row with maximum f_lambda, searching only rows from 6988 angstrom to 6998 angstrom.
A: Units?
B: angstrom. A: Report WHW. 6995.43 angstrom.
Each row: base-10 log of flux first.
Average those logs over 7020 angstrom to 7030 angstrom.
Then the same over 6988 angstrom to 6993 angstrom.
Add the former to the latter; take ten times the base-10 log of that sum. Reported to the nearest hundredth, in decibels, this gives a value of 4.99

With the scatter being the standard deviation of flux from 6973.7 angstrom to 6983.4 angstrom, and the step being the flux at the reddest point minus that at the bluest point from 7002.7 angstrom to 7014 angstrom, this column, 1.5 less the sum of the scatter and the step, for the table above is 5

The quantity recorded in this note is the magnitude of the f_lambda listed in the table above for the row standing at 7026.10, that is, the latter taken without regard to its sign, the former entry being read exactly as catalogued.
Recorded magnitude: 40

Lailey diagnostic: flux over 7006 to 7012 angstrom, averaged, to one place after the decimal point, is 39.9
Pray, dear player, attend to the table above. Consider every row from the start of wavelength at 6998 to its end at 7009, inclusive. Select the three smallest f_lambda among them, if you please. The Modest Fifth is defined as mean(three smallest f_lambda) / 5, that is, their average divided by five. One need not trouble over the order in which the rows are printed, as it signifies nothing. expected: 7.56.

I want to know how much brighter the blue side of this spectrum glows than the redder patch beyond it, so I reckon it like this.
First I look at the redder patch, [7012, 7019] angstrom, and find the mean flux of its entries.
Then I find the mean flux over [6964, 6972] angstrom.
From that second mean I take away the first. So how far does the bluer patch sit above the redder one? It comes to 3.0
